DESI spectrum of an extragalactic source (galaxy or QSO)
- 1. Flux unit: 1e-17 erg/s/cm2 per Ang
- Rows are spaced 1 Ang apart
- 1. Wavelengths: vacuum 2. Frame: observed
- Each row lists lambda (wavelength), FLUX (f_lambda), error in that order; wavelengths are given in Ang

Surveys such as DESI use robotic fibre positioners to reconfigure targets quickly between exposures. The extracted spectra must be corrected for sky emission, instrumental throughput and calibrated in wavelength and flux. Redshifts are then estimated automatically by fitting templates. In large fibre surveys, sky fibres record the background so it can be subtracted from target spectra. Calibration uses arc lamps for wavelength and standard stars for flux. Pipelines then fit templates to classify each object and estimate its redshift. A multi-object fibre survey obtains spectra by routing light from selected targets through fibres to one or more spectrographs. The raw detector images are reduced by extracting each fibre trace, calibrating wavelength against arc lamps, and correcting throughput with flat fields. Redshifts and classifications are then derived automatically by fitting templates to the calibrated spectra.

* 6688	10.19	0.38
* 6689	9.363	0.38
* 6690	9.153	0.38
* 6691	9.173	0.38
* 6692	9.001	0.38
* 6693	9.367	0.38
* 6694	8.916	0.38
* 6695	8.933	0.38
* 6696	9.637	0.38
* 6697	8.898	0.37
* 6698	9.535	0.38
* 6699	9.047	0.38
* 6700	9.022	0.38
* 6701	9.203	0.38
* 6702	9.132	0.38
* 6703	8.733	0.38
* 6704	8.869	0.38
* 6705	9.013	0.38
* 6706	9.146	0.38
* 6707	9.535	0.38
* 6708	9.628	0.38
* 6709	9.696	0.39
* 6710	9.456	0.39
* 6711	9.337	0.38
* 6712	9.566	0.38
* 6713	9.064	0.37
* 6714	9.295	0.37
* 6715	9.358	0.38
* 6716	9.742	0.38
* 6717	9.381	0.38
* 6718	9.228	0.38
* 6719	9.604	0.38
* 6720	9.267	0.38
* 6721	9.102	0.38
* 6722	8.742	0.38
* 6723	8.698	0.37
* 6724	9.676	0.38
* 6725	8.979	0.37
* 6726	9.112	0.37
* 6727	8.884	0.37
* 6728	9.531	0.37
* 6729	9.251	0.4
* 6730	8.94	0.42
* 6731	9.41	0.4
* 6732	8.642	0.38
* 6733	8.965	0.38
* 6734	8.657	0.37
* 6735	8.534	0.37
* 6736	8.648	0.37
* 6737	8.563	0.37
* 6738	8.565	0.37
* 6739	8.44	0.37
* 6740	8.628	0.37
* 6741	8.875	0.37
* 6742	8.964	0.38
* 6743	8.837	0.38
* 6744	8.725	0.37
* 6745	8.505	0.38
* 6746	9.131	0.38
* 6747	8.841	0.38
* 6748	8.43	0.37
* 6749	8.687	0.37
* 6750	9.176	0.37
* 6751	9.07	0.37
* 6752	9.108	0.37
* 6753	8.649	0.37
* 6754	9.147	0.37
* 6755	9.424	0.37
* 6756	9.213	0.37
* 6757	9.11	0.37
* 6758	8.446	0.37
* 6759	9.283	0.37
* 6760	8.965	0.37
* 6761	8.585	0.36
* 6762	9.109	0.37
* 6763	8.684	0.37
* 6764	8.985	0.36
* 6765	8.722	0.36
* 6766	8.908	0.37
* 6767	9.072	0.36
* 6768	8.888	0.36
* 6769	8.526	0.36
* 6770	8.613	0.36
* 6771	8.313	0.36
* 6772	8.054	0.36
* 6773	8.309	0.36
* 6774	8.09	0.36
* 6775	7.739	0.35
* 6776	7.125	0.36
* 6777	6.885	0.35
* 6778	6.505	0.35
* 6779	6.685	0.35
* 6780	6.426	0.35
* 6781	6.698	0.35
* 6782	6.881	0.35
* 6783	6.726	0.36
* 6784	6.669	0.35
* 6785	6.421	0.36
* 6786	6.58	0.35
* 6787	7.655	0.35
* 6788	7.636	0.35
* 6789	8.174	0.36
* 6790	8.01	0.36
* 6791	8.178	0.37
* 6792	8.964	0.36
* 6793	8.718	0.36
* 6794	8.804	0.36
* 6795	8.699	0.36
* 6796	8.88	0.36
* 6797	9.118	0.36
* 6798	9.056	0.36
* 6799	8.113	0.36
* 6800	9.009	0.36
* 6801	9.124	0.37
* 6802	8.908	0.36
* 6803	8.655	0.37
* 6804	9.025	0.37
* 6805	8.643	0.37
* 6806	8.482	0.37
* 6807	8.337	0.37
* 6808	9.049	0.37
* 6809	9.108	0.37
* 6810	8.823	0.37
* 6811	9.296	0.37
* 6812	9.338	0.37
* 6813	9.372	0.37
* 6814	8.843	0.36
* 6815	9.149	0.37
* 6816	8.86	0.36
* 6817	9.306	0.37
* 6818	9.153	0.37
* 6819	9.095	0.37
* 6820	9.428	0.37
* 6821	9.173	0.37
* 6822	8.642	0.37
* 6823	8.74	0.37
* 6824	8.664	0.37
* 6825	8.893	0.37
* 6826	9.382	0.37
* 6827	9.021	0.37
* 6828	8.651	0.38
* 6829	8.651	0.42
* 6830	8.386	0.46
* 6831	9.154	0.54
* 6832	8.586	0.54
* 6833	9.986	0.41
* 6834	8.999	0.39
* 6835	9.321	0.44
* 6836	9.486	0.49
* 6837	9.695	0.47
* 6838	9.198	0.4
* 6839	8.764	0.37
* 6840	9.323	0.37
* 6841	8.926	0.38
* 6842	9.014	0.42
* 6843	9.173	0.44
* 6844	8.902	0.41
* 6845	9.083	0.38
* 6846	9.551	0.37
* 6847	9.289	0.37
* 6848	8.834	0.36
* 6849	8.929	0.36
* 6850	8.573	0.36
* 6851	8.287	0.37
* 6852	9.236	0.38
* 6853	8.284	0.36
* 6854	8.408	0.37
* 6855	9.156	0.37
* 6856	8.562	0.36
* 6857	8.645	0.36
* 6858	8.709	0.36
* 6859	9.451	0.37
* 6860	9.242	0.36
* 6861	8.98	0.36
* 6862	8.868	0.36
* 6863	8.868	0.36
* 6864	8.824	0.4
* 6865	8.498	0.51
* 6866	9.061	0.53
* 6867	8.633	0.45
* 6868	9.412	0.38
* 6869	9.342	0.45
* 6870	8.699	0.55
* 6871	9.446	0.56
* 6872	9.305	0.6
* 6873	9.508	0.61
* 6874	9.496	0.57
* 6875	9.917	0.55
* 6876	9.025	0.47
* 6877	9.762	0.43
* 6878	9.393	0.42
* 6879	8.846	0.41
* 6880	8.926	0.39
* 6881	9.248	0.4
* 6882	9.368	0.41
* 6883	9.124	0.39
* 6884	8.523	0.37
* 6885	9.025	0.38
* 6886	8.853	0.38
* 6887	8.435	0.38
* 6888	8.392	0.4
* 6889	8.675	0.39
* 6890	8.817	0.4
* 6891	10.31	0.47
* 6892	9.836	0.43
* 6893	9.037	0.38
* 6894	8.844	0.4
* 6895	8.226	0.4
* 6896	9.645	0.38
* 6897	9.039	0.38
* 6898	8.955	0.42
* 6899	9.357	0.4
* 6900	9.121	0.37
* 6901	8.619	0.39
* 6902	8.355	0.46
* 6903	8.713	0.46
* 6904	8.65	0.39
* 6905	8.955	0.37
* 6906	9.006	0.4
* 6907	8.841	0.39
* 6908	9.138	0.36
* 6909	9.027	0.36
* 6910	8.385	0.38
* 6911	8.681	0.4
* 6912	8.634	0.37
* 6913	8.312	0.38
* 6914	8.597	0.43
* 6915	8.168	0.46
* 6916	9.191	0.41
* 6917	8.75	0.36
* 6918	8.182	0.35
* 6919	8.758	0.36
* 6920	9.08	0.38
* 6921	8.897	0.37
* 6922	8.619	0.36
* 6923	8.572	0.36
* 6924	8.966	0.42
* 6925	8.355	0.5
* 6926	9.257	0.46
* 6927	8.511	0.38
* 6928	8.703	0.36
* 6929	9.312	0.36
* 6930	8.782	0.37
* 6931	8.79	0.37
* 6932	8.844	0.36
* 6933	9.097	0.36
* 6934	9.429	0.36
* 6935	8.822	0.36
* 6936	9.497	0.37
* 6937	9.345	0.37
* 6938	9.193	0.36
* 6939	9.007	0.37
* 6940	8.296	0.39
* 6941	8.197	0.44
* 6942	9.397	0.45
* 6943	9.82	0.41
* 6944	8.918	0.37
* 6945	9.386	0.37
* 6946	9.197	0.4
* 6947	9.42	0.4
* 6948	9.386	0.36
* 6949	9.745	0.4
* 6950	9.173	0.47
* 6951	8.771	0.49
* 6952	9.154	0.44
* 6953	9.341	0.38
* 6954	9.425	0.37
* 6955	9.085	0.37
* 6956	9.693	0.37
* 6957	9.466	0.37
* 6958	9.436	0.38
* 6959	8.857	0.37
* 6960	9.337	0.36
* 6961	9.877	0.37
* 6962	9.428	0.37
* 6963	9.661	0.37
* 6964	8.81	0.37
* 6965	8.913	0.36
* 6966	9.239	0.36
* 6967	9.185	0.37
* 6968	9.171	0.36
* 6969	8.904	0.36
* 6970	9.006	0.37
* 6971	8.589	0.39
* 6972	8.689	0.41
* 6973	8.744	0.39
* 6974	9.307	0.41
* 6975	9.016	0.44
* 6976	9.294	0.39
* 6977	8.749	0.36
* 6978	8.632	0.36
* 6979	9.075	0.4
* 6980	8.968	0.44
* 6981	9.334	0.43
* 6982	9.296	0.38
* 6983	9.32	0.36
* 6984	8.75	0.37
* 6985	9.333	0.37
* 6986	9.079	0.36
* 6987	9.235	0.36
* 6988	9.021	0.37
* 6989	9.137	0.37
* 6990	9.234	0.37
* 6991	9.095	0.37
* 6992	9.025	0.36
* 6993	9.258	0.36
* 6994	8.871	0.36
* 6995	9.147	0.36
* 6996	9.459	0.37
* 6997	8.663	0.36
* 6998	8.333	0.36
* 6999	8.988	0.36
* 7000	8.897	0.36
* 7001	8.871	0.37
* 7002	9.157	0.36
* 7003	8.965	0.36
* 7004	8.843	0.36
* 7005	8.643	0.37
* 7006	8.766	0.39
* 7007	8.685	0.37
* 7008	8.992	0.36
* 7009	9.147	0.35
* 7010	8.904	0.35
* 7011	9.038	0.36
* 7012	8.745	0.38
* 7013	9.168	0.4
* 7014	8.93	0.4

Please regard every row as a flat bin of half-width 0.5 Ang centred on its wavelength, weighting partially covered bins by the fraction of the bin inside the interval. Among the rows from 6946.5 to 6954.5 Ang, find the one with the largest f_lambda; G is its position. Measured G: 6949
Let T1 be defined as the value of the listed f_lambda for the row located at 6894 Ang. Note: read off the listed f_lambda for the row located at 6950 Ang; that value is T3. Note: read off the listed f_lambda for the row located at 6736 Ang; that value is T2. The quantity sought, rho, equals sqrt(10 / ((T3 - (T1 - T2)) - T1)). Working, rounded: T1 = 8.844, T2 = 8.648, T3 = 9.173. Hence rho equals 8.7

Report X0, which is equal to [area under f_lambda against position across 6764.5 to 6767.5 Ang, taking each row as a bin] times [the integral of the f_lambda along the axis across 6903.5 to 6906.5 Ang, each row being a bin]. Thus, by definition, 711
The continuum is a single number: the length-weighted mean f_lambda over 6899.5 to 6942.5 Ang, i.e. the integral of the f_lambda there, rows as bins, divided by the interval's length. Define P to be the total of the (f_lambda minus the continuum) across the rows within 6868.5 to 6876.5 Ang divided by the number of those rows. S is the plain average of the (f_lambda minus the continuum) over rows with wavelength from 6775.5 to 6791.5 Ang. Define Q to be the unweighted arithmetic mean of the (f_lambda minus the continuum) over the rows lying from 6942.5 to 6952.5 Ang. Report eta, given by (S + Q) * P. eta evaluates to -0.66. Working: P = 0.53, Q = 0.48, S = -1.7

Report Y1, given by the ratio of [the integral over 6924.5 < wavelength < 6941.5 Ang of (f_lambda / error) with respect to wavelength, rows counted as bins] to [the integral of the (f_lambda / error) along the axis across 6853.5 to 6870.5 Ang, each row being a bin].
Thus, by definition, 1.04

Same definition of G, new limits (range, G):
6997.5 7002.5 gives 7002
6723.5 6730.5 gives 6724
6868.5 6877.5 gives 6875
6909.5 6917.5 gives 6916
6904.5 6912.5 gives 6908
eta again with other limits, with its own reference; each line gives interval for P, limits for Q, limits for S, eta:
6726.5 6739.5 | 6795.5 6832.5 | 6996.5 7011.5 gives 0.01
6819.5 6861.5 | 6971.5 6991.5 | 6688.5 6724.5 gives 0.11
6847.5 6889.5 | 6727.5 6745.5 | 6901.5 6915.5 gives -0.02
